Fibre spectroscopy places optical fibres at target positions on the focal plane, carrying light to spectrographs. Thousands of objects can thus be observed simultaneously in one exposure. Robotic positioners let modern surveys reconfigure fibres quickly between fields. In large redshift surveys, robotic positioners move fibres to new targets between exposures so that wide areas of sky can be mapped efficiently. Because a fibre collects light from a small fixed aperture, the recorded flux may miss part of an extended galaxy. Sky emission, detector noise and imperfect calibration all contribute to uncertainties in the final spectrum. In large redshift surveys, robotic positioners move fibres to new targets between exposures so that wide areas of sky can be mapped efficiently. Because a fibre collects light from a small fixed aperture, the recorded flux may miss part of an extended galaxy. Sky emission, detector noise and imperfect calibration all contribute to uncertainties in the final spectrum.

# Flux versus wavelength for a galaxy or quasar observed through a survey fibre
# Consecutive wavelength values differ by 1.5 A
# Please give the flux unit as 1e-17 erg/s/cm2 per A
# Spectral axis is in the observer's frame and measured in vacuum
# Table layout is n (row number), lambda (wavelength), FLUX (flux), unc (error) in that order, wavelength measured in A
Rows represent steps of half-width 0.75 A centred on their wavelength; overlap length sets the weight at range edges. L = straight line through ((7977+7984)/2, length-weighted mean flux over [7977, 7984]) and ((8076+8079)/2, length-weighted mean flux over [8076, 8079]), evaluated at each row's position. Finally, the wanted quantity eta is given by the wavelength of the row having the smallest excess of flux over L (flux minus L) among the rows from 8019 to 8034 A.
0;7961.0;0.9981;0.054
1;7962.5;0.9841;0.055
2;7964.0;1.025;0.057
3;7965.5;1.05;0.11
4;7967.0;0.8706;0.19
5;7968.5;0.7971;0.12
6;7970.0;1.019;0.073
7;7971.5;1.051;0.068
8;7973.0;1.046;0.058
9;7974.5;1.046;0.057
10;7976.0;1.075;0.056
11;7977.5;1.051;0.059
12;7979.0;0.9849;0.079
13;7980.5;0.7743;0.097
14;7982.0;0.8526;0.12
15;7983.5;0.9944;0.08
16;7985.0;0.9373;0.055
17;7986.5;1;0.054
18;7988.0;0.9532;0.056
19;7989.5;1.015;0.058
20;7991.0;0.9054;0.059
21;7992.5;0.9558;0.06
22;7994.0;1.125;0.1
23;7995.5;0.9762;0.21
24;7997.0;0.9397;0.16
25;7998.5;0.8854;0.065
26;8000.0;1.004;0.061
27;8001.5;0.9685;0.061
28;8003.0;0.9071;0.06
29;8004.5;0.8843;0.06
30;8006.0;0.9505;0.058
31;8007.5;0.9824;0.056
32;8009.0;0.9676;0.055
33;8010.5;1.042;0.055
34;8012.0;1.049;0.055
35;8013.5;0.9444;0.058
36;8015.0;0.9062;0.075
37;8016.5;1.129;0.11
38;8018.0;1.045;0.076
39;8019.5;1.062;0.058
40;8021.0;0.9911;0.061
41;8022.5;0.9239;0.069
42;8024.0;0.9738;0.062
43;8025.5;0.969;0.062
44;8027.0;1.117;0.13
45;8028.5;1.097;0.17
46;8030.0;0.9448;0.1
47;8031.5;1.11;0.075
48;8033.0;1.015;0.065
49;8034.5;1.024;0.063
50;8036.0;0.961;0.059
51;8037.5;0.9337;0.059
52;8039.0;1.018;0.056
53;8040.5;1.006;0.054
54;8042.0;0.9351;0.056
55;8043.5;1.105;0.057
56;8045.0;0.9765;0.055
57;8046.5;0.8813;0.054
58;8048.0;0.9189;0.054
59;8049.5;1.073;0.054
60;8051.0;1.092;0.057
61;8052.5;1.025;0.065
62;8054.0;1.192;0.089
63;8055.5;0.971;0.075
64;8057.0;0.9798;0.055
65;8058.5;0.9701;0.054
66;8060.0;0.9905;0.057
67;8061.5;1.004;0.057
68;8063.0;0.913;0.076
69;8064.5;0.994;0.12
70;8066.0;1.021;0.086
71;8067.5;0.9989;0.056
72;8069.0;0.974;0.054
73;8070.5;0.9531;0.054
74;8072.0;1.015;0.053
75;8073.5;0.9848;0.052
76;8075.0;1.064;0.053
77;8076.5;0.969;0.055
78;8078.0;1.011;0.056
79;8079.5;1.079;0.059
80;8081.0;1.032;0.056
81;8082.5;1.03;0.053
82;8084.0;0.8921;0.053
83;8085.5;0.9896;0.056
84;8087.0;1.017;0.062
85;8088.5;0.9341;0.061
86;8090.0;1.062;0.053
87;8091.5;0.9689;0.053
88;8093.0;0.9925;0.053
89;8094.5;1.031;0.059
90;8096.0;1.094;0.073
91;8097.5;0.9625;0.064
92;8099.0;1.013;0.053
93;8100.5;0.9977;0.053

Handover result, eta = 8022.5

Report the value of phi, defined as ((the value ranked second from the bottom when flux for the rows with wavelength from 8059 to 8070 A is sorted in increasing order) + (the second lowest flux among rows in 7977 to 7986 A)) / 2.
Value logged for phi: 0.913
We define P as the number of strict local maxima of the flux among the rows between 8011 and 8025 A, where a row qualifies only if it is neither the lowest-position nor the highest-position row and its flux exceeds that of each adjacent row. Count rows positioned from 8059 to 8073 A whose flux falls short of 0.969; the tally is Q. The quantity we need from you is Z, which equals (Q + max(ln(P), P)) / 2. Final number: 2.0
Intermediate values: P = 2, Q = 2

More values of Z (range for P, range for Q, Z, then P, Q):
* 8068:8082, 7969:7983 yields 2.5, 3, 2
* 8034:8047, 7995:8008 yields 4.0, 2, 6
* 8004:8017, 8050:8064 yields 1.5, 2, 1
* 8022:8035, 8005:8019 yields 3.5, 3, 4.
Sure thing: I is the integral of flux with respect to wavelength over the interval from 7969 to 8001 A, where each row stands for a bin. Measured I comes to 31.3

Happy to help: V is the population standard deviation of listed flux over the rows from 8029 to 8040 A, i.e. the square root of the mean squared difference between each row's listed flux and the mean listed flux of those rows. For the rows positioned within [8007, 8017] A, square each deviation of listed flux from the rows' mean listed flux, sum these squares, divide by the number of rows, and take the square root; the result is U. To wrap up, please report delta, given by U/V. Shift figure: 1.2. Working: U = 0.070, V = 0.056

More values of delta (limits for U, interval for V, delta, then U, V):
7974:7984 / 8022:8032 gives 1.3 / 0.104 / 0.078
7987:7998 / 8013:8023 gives 0.9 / 0.066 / 0.076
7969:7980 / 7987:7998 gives 0.4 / 0.027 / 0.066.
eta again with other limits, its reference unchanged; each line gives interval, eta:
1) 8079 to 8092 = 8084.0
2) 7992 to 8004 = 7998.5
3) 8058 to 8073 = 8063.0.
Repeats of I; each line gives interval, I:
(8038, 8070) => 32.0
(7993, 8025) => 31.5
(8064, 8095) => 31.0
